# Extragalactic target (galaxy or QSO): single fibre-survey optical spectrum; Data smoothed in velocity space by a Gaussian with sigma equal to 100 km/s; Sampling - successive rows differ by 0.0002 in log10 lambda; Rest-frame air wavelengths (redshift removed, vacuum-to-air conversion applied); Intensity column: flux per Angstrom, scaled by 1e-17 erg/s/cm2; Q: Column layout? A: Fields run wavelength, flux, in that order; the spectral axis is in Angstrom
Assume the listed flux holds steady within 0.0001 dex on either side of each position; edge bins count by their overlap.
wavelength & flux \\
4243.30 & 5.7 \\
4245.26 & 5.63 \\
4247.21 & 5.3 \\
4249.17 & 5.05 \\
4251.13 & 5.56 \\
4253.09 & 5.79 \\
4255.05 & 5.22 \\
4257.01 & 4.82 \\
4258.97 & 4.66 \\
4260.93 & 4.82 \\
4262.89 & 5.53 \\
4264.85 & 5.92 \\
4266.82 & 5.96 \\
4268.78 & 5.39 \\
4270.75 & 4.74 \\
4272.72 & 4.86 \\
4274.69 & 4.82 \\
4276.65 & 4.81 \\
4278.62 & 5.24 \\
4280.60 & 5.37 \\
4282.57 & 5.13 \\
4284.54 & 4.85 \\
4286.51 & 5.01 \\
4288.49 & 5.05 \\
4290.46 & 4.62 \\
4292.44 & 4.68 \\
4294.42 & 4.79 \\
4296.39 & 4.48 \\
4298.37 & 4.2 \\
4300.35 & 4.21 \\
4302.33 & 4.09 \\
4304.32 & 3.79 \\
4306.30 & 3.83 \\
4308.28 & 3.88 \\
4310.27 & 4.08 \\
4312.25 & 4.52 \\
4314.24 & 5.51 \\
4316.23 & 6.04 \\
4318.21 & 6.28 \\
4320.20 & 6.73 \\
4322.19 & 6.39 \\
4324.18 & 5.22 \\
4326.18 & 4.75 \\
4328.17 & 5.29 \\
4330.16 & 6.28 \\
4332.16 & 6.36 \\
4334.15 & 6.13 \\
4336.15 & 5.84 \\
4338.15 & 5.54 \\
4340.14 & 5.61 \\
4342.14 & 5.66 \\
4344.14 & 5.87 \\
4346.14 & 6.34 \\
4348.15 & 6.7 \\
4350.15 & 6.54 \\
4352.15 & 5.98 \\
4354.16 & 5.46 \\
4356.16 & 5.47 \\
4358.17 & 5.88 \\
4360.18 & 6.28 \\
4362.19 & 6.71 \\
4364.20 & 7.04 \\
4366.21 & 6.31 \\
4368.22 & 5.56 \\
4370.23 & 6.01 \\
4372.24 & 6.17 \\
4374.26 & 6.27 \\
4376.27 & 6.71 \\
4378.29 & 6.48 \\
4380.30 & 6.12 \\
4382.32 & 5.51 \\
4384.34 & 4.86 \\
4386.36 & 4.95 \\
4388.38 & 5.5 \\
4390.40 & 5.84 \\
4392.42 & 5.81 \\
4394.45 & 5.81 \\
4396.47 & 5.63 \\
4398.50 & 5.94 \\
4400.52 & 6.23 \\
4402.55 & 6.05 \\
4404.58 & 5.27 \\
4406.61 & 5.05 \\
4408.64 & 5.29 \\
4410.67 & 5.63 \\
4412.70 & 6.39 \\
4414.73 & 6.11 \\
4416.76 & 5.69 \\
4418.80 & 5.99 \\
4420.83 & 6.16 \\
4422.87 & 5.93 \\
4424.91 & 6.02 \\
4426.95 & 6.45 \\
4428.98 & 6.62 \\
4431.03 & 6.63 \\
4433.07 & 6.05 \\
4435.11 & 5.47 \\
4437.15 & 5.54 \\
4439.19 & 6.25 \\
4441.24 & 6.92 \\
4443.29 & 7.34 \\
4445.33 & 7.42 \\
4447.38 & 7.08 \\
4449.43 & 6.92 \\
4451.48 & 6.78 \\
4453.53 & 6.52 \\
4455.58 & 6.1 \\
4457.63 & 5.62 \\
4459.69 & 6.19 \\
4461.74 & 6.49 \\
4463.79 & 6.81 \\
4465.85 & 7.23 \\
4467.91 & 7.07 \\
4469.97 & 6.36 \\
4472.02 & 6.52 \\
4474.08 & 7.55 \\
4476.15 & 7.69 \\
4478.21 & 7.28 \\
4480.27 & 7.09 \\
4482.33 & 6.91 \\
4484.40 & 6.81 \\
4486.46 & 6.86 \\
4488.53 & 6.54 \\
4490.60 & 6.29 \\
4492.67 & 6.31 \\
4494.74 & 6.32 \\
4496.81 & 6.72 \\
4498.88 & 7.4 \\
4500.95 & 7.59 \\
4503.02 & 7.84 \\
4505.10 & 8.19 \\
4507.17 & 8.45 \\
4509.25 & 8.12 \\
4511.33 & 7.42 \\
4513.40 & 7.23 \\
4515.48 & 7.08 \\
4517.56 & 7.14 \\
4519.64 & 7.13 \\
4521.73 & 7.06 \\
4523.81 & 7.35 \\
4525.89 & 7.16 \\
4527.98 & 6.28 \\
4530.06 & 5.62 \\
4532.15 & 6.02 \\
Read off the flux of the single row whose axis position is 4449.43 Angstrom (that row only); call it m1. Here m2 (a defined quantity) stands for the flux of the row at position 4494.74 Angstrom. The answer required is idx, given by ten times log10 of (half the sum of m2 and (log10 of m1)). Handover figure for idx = 5.5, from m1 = 6.92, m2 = 6.32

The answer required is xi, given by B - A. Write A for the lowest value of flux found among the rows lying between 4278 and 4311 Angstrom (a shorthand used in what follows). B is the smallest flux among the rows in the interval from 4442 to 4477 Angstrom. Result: 1.8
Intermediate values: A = 3.79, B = 5.62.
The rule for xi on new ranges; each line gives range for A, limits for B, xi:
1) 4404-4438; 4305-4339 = -1.2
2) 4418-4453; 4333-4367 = 0.0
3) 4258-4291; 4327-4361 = 0.7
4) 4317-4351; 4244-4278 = -0.1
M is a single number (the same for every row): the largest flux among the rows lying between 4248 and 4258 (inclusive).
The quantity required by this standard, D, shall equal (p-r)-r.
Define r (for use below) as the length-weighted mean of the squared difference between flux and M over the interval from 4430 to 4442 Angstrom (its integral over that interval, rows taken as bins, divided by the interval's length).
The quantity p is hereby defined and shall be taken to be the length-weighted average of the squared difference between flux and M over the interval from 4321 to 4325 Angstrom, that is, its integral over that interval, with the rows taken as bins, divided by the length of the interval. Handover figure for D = -0.4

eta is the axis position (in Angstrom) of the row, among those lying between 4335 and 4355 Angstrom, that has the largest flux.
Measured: 4348.15 Angstrom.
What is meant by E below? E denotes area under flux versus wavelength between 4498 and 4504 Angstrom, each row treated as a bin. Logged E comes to 46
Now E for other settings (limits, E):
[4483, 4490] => 47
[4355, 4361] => 35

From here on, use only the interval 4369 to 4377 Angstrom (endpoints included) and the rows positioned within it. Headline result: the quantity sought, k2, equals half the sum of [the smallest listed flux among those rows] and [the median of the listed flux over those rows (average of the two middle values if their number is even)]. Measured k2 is 6.1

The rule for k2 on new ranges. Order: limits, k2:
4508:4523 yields 7.1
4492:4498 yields 6.3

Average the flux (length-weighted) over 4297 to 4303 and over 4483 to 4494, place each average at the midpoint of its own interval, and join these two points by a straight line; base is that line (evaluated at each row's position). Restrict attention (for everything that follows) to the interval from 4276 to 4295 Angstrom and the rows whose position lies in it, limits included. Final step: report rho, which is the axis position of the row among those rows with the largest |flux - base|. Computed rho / 4280.60 Angstrom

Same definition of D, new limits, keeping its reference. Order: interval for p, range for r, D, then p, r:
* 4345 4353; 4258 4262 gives -1.7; 0.43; 1.09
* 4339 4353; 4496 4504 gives -5.3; 0.26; 2.77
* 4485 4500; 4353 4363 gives 0.4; 0.87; 0.25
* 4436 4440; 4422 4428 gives -0.2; 0.13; 0.18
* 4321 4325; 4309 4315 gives -3.0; 0.37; 1.69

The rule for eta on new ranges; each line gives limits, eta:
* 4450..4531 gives 4507.17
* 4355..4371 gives 4364.20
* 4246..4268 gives 4266.82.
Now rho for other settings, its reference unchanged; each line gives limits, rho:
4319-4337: 4320.20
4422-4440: 4428.98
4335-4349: 4348.15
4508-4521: 4509.25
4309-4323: 4320.20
